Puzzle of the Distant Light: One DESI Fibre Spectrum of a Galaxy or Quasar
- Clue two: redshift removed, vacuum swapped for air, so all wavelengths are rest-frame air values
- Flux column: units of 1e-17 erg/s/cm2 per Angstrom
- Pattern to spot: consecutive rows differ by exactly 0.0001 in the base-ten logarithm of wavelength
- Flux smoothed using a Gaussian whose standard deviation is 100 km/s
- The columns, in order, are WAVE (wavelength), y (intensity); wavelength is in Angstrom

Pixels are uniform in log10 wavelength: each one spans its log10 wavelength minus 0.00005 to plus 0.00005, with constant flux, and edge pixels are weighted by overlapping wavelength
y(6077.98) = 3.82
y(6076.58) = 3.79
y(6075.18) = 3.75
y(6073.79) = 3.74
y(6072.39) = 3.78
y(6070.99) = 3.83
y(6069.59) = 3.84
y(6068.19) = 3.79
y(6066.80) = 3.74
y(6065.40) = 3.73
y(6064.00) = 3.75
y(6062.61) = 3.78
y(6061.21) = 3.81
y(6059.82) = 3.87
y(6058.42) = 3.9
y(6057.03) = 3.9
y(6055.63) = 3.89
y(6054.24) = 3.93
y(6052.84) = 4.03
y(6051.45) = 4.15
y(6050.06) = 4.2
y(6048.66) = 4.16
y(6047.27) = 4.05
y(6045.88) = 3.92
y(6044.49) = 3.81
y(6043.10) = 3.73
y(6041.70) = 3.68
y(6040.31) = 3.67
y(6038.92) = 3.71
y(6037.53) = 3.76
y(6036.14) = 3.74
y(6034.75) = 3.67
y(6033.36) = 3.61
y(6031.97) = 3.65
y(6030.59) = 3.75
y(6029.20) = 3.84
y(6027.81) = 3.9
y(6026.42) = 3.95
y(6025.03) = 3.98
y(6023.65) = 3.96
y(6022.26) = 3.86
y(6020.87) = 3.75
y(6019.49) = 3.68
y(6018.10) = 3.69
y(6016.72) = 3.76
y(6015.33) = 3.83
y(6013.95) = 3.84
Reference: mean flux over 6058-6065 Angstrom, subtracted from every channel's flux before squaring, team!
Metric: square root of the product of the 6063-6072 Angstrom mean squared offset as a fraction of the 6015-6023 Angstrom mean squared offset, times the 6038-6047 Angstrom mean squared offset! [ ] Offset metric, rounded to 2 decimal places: 0.07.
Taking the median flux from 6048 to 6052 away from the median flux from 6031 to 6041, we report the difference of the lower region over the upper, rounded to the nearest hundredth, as -0.49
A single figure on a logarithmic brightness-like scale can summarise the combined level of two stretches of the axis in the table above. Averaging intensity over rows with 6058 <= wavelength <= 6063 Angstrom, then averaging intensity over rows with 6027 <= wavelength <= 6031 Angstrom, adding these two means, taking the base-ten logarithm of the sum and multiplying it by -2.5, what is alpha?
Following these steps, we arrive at -2.21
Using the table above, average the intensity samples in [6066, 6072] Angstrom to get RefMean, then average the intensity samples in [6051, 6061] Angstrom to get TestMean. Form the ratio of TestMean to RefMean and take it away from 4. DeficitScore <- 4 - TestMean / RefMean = 2.96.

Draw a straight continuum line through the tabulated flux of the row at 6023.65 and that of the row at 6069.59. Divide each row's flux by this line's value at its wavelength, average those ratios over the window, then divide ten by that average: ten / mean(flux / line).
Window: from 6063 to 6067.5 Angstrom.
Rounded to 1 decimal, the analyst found 10.3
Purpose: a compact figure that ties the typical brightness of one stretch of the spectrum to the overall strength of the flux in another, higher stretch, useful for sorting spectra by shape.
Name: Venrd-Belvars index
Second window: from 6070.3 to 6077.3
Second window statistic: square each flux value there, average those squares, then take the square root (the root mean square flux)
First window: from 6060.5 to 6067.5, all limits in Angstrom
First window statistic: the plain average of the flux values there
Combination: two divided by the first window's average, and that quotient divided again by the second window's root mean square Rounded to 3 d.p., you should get 0.141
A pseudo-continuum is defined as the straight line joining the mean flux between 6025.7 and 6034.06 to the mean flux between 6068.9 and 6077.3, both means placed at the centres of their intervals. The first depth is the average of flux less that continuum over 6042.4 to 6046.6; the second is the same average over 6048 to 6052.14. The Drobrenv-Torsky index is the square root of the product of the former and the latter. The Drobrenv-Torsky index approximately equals 0.12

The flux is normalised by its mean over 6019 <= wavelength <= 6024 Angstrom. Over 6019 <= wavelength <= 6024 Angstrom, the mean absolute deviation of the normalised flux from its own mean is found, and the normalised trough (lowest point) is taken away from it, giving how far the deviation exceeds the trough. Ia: -0.94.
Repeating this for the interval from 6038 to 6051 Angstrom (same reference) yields -0.92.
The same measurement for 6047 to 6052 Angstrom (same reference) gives -1.05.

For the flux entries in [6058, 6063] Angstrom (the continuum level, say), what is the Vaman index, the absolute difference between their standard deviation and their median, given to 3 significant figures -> 3.79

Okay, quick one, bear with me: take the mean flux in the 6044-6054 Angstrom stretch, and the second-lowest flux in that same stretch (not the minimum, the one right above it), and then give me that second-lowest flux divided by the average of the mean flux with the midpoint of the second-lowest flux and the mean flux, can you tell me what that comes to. 0.977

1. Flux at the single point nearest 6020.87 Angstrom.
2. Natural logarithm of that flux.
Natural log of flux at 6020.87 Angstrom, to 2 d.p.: 1.32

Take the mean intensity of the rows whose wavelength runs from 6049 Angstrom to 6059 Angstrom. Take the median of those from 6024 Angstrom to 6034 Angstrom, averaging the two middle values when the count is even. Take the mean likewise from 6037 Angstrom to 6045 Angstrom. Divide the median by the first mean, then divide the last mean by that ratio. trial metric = 3.9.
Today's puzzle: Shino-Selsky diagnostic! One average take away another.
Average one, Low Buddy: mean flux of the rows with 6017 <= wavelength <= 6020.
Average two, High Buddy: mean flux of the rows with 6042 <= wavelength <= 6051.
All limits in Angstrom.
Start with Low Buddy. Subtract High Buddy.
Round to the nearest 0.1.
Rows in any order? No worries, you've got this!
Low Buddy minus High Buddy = -0.3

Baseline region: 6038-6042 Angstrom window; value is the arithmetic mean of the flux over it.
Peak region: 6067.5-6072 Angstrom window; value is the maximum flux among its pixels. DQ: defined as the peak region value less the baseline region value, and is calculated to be 0.15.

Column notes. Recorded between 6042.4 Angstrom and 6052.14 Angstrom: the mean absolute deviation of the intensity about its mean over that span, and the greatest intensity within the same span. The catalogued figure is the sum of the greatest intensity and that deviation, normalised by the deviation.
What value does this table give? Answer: 28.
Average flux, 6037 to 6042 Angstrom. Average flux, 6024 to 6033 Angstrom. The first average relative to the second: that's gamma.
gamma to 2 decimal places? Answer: 0.96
